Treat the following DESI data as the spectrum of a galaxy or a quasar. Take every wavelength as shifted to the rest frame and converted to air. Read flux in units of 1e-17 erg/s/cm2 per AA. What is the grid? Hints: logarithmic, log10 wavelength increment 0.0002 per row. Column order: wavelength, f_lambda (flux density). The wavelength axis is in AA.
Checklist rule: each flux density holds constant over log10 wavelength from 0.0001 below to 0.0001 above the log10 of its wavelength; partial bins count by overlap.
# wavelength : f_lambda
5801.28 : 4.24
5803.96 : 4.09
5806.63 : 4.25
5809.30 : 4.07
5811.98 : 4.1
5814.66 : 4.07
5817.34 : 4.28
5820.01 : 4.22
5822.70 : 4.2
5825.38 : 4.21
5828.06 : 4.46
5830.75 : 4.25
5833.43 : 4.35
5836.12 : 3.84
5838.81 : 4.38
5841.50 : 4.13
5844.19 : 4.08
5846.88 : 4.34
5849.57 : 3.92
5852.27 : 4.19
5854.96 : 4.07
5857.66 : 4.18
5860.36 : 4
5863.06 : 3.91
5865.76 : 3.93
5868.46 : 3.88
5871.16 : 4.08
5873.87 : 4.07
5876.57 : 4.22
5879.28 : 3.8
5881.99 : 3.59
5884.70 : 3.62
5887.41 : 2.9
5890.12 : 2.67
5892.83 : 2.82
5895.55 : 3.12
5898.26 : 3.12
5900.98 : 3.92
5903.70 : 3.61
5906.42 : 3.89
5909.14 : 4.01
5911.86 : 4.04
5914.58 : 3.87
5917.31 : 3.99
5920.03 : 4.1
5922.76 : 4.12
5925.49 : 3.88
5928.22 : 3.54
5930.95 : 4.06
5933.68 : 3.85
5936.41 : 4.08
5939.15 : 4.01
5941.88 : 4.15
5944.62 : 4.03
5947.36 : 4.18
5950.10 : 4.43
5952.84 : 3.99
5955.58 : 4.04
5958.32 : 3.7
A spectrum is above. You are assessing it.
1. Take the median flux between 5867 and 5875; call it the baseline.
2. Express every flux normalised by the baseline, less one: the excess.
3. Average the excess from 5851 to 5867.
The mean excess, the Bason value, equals -0.006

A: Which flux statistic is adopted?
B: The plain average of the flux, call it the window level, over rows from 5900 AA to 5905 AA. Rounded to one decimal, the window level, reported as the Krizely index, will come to 3.8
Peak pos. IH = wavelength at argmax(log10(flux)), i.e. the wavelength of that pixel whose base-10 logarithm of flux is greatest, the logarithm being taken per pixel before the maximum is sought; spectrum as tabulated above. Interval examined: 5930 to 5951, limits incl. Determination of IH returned 5950.10 AA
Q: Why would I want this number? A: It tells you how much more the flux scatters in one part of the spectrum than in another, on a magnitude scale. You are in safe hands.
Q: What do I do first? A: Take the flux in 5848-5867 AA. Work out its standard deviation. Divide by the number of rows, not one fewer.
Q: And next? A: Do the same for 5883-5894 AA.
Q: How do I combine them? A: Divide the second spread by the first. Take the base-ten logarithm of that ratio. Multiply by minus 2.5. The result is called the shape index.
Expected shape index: -1.3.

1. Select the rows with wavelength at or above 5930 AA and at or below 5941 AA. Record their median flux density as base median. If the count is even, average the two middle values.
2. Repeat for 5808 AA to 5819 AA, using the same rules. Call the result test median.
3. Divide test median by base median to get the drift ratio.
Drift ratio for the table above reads 1.01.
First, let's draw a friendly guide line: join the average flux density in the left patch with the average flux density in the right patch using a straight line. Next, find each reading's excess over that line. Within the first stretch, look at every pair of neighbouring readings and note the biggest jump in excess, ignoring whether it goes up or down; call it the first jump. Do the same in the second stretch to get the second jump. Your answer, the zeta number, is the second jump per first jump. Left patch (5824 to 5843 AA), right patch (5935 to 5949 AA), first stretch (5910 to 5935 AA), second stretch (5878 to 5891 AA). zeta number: 1.4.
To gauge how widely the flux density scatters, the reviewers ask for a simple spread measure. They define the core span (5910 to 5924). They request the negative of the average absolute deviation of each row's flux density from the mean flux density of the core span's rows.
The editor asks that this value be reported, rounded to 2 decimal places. -0.08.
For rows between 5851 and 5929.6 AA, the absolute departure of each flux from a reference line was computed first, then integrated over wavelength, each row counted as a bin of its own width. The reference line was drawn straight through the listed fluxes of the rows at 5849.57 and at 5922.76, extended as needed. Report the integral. 27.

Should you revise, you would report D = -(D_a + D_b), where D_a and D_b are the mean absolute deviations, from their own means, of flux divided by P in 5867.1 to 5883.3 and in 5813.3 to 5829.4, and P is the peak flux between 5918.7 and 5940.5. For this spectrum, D -0.066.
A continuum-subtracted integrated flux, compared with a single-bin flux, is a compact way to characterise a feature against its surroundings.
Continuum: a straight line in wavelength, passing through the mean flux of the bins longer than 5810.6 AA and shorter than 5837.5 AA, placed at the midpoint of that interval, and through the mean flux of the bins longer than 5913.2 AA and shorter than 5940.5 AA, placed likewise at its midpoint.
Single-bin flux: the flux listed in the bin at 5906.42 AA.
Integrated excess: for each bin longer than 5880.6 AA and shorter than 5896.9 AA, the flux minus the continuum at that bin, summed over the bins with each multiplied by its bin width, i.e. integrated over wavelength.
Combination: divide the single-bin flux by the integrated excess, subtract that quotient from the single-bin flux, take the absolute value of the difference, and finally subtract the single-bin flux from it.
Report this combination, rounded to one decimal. 0.3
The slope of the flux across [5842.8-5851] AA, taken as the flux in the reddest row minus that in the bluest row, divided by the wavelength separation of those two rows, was -0.03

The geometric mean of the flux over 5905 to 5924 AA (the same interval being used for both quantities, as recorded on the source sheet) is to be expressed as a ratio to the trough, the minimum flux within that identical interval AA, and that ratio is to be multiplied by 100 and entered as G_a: 103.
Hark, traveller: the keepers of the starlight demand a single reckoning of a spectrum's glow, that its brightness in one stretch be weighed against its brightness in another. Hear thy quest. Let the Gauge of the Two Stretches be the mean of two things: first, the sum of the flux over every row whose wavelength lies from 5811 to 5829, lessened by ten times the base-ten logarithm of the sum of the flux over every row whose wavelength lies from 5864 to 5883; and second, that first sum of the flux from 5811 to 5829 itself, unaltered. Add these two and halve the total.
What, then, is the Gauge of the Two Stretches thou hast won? 22.3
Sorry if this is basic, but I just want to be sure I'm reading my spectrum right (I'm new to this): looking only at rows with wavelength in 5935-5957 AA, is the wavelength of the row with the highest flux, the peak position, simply 5950.10 AA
